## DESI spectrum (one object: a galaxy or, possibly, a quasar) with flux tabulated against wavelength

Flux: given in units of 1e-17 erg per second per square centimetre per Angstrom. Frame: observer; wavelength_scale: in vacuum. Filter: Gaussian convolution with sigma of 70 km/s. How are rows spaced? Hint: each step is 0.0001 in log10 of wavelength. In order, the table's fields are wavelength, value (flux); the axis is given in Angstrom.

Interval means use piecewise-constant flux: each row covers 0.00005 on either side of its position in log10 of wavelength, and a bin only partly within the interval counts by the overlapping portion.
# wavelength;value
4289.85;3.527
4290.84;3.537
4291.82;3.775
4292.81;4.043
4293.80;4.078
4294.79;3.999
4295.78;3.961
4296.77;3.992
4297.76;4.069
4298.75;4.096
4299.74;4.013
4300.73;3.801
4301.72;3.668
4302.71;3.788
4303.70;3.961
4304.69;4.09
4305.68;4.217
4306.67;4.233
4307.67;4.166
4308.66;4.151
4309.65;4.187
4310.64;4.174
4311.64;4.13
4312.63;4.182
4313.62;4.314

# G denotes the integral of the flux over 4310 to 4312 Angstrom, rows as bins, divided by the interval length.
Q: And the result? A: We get 4.15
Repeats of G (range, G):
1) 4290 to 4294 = 3.82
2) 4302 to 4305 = 3.92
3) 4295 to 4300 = 4.02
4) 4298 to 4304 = 3.89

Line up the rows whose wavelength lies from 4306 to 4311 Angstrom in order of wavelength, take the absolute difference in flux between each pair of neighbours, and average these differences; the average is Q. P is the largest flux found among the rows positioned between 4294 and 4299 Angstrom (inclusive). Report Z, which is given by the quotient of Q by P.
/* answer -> 0.008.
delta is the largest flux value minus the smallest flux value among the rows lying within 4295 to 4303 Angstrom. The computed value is 0.43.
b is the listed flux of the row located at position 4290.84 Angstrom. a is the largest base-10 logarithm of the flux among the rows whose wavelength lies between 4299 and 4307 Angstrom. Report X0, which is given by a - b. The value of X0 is -2.9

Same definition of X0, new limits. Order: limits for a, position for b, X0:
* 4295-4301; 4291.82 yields -3.2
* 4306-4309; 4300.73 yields -3.2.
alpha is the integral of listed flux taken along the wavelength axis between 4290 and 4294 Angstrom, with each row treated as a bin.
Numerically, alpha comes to 15.3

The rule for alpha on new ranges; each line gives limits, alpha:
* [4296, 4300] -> 16.1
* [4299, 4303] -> 15.3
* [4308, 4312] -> 16.6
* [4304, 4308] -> 16.6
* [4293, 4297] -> 16.0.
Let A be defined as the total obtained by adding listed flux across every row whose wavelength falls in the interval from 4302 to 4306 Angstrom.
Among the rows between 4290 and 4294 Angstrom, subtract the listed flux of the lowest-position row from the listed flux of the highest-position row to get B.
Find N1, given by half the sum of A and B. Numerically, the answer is 8.30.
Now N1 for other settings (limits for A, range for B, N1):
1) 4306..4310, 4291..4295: 8.48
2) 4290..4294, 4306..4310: 7.69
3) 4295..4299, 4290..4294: 8.33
